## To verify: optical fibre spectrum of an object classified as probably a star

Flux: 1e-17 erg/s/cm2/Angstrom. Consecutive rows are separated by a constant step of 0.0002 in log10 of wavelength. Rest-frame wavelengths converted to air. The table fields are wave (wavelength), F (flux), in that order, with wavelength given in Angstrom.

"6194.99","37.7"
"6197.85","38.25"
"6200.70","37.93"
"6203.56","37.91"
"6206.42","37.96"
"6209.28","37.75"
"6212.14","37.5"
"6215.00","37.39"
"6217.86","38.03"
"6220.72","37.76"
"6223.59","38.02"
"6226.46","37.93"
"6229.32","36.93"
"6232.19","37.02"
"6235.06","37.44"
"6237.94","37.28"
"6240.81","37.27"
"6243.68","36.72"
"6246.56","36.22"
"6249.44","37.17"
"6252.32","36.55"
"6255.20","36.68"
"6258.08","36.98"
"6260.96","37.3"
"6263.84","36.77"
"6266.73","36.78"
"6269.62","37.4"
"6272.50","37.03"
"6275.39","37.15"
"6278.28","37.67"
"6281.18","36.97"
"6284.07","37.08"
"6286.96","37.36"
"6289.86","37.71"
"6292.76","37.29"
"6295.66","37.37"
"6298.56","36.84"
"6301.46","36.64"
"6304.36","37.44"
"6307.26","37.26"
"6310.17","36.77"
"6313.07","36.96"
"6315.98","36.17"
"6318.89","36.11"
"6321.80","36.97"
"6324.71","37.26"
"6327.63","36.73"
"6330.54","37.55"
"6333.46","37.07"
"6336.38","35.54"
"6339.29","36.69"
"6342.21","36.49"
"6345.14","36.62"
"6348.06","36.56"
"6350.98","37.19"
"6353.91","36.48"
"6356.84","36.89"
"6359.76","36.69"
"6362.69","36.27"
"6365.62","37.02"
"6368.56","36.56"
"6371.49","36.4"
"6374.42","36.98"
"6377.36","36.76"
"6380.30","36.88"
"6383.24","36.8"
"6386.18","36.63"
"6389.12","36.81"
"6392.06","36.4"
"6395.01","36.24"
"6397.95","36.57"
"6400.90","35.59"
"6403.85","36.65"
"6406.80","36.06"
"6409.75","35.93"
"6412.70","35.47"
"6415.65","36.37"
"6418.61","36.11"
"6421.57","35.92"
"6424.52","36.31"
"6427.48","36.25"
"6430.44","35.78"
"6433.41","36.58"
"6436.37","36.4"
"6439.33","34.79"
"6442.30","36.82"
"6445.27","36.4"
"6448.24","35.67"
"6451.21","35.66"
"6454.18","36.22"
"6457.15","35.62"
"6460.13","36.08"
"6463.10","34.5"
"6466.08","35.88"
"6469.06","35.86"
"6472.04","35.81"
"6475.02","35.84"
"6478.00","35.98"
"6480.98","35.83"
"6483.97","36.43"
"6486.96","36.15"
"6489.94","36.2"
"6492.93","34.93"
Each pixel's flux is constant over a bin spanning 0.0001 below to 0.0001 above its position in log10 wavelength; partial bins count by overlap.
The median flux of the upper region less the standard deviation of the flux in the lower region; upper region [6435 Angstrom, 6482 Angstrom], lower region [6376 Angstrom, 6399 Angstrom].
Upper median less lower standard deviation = 35.6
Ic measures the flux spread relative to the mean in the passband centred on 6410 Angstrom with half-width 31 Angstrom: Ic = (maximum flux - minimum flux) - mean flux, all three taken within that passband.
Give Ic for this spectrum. -34.1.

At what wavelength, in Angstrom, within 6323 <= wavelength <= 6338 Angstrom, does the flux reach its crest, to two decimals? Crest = 6330.54 Angstrom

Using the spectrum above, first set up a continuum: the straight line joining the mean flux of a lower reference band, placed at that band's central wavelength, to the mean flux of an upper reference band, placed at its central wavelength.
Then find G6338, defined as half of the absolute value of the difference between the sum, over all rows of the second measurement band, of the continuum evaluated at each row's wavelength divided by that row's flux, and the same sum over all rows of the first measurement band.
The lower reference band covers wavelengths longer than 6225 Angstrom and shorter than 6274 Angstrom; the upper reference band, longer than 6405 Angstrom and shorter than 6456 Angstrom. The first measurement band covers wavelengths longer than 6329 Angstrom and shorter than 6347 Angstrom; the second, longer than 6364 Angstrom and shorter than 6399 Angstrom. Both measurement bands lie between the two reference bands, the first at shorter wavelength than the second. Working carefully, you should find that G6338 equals 2.95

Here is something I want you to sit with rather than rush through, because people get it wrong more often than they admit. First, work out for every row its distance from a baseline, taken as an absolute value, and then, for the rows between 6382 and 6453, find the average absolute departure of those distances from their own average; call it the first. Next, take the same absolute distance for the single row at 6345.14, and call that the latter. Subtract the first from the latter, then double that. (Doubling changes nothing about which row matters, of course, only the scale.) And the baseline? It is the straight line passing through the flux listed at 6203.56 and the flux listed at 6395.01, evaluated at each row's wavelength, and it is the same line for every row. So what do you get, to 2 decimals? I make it -0.35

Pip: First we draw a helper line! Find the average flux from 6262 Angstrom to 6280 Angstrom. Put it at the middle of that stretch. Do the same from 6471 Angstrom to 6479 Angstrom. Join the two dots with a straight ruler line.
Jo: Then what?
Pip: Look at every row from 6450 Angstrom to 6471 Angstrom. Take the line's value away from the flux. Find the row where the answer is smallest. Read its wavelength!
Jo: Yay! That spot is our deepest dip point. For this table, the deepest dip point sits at 6463.10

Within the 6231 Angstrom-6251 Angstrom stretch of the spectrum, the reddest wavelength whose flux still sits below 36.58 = 6246.56 Angstrom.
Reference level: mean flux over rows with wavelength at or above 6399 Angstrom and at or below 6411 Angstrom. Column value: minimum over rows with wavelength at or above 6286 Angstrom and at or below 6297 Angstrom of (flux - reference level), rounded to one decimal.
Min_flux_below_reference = 1.2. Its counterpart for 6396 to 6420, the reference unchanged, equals -0.6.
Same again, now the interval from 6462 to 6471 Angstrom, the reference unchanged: -1.6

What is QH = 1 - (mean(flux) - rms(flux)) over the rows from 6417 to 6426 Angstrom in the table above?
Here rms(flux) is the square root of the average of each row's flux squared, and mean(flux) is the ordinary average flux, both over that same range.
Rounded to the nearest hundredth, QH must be 1.00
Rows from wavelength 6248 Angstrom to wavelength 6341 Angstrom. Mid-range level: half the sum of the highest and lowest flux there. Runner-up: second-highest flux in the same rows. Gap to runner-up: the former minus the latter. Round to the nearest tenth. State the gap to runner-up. -1.0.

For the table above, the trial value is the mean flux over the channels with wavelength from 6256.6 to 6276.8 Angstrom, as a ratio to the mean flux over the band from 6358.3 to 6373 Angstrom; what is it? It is 1.01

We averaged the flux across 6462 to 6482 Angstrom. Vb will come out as 35.7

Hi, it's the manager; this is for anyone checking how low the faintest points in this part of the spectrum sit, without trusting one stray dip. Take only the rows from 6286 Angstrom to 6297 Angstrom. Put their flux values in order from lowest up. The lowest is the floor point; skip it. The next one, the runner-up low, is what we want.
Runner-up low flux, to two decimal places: 37.36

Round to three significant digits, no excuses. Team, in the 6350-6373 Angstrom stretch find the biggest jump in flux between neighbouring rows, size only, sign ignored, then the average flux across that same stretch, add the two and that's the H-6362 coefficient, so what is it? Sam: 37.4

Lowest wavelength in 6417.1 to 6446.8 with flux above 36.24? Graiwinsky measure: 6424.52 Angstrom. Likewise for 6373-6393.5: 6374.42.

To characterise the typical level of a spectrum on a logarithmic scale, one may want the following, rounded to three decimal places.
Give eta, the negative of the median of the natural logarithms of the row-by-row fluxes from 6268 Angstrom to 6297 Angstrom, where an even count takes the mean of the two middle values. -3.620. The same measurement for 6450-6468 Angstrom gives -3.577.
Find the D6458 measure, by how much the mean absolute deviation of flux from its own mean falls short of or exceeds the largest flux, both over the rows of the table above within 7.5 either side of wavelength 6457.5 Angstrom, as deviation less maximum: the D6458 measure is -35.8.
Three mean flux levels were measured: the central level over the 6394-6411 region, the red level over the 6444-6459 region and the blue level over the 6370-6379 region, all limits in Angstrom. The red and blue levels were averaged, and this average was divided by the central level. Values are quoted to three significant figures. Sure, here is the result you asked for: 1.00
